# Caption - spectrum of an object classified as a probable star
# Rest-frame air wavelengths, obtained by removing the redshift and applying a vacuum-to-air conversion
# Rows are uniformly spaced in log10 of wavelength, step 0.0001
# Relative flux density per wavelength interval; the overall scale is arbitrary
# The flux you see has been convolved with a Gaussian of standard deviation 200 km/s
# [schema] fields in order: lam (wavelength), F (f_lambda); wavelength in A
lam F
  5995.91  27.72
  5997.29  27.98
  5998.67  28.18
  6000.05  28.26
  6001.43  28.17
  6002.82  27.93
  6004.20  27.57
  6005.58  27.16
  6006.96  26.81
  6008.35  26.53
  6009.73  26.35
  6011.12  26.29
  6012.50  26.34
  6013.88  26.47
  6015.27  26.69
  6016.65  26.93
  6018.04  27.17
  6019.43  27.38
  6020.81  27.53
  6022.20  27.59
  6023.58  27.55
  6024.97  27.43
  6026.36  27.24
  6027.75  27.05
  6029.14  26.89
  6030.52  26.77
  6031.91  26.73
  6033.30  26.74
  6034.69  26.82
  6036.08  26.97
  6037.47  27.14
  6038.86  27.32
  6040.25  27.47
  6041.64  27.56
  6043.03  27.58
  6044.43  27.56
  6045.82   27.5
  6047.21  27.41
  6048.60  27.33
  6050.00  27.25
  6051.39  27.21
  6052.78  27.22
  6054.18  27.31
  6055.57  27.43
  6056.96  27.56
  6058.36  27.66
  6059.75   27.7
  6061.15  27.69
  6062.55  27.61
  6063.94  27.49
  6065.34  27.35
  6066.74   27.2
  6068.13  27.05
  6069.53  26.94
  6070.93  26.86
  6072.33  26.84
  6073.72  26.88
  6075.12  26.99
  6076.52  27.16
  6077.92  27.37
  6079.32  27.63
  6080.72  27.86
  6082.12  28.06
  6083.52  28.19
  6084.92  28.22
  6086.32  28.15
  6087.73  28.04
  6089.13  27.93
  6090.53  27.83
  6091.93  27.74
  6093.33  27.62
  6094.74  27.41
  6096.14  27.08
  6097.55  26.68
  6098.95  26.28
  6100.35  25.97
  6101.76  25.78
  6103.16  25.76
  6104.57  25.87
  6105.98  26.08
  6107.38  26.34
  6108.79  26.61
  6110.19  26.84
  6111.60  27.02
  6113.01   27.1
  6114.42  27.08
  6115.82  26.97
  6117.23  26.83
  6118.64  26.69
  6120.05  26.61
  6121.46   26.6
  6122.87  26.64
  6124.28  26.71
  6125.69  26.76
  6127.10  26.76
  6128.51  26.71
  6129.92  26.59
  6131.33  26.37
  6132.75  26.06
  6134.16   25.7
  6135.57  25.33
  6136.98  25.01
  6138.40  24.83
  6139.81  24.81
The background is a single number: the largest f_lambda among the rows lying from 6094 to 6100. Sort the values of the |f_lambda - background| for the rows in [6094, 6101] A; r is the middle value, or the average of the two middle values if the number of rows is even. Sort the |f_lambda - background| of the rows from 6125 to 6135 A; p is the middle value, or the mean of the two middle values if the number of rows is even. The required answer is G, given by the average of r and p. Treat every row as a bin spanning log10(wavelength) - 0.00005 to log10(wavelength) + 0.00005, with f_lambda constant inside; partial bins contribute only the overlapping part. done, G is 0.8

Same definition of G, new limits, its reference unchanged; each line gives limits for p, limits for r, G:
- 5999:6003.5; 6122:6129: 0.7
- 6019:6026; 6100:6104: 0.9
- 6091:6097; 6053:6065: 0.2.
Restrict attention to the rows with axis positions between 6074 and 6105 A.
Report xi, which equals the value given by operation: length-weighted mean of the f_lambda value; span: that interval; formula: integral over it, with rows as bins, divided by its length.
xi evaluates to 27.3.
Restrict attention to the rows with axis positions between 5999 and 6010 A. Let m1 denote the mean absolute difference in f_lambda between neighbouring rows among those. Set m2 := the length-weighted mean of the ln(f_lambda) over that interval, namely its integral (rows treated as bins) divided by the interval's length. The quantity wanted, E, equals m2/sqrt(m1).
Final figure 6.3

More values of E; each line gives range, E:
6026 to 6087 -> 10.2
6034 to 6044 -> 9.3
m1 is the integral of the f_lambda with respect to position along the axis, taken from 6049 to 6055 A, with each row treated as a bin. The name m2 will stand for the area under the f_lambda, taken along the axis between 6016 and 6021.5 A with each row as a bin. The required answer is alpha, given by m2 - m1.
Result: -14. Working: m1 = 163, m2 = 150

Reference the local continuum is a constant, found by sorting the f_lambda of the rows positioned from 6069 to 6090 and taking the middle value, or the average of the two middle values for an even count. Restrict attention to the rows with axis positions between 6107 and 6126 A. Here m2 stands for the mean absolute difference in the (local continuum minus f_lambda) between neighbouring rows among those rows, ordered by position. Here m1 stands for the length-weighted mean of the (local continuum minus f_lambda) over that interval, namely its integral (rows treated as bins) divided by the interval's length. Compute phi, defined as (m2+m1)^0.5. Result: 1.0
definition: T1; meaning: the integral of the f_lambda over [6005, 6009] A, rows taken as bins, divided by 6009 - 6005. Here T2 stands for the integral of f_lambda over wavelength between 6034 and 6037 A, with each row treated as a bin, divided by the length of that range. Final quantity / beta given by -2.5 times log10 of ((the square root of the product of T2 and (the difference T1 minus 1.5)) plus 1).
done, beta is -3.58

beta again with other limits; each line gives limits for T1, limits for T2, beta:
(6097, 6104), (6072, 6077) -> -3.57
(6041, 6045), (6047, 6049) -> -3.61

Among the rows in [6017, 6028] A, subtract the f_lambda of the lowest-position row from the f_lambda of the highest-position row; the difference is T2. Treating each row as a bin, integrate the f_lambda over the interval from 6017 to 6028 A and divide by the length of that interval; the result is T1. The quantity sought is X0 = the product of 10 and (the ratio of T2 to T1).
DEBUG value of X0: -0.04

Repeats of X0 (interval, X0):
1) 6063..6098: -0.29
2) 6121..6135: -0.34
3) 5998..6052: -0.36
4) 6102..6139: -0.35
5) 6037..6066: 0.08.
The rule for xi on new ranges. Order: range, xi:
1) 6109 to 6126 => 26.8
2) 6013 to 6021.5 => 27.0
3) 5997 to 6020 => 27.2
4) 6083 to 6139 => 26.7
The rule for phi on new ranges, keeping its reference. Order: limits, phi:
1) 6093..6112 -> 1.2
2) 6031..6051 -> 0.7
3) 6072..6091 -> 0.3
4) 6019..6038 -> 0.8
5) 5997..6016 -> 0.8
